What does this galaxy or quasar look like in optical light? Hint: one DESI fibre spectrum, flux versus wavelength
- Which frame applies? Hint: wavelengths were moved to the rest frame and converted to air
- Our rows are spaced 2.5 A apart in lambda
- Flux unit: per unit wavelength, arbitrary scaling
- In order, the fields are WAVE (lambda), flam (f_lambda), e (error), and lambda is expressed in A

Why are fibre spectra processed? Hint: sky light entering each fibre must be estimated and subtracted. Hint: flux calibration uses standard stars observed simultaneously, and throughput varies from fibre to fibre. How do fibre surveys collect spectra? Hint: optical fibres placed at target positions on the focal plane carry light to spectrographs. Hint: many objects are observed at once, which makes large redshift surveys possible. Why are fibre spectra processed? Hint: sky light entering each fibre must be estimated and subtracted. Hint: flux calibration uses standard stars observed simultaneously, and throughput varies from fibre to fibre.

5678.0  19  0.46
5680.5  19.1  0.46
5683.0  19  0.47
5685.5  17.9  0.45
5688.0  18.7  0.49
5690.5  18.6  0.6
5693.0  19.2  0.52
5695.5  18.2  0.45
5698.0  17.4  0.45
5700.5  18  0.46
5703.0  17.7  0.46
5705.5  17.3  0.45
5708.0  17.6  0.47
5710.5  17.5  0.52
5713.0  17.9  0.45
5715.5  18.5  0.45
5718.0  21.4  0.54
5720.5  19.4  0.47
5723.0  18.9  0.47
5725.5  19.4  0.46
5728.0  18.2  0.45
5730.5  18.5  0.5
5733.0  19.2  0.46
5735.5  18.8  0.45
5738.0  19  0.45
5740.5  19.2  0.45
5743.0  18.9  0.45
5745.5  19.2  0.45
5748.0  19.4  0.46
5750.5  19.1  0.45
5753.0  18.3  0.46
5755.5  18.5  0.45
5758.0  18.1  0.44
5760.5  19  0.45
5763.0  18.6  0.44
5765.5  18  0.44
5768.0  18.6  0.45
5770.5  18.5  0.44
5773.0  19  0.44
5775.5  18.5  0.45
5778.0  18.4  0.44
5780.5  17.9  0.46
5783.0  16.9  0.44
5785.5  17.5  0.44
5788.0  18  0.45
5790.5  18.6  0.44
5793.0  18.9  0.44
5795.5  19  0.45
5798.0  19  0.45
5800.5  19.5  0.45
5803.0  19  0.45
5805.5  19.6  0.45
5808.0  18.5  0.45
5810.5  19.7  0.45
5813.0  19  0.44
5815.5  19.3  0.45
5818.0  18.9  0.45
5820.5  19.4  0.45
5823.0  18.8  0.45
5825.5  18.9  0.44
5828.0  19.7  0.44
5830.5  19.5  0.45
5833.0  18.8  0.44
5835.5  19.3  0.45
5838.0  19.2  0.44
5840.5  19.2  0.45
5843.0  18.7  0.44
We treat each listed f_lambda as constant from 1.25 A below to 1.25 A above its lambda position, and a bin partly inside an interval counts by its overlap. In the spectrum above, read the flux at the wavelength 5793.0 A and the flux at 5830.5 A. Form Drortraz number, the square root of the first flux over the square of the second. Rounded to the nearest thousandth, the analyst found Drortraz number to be 0.223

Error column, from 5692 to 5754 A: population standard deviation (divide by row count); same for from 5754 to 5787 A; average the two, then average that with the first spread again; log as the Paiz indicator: 0.020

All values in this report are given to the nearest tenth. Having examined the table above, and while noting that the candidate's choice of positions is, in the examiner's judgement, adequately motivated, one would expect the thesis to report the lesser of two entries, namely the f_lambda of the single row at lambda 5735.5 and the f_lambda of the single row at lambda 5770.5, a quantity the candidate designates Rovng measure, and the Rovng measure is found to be 18.5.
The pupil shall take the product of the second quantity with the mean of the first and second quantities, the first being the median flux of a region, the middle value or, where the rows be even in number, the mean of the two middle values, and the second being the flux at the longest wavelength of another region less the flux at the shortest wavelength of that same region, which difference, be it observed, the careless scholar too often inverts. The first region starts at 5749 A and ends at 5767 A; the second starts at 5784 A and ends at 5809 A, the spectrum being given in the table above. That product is 10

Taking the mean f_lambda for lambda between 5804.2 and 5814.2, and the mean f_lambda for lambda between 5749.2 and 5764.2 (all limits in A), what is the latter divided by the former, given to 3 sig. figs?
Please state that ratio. 0.969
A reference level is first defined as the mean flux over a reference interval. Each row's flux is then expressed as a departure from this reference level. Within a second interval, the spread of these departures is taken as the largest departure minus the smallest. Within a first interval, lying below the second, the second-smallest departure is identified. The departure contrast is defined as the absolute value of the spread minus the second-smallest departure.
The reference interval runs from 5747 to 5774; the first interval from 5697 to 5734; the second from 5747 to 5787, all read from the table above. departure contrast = 3.7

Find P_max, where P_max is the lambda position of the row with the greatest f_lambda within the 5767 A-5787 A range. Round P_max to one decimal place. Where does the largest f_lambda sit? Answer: 5773.0 A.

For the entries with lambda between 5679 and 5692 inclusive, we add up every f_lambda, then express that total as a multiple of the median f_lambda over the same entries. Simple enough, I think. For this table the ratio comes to 5.0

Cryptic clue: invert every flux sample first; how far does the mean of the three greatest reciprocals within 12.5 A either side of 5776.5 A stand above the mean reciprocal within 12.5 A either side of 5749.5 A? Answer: 0.0044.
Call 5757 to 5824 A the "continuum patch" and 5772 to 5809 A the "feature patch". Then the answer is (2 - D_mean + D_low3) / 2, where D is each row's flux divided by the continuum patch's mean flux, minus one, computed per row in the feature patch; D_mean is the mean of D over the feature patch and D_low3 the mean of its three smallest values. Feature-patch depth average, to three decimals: 0.970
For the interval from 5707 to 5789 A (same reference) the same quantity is 0.965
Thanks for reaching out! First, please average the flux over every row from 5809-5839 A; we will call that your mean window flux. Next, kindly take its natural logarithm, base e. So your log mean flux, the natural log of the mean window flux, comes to 2.96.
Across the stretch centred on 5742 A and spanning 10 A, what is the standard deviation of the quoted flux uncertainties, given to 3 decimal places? 0.000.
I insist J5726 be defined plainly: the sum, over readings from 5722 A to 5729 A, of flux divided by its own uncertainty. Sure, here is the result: 123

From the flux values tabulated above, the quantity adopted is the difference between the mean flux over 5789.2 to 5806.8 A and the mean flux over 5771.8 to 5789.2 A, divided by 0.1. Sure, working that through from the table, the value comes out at 11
